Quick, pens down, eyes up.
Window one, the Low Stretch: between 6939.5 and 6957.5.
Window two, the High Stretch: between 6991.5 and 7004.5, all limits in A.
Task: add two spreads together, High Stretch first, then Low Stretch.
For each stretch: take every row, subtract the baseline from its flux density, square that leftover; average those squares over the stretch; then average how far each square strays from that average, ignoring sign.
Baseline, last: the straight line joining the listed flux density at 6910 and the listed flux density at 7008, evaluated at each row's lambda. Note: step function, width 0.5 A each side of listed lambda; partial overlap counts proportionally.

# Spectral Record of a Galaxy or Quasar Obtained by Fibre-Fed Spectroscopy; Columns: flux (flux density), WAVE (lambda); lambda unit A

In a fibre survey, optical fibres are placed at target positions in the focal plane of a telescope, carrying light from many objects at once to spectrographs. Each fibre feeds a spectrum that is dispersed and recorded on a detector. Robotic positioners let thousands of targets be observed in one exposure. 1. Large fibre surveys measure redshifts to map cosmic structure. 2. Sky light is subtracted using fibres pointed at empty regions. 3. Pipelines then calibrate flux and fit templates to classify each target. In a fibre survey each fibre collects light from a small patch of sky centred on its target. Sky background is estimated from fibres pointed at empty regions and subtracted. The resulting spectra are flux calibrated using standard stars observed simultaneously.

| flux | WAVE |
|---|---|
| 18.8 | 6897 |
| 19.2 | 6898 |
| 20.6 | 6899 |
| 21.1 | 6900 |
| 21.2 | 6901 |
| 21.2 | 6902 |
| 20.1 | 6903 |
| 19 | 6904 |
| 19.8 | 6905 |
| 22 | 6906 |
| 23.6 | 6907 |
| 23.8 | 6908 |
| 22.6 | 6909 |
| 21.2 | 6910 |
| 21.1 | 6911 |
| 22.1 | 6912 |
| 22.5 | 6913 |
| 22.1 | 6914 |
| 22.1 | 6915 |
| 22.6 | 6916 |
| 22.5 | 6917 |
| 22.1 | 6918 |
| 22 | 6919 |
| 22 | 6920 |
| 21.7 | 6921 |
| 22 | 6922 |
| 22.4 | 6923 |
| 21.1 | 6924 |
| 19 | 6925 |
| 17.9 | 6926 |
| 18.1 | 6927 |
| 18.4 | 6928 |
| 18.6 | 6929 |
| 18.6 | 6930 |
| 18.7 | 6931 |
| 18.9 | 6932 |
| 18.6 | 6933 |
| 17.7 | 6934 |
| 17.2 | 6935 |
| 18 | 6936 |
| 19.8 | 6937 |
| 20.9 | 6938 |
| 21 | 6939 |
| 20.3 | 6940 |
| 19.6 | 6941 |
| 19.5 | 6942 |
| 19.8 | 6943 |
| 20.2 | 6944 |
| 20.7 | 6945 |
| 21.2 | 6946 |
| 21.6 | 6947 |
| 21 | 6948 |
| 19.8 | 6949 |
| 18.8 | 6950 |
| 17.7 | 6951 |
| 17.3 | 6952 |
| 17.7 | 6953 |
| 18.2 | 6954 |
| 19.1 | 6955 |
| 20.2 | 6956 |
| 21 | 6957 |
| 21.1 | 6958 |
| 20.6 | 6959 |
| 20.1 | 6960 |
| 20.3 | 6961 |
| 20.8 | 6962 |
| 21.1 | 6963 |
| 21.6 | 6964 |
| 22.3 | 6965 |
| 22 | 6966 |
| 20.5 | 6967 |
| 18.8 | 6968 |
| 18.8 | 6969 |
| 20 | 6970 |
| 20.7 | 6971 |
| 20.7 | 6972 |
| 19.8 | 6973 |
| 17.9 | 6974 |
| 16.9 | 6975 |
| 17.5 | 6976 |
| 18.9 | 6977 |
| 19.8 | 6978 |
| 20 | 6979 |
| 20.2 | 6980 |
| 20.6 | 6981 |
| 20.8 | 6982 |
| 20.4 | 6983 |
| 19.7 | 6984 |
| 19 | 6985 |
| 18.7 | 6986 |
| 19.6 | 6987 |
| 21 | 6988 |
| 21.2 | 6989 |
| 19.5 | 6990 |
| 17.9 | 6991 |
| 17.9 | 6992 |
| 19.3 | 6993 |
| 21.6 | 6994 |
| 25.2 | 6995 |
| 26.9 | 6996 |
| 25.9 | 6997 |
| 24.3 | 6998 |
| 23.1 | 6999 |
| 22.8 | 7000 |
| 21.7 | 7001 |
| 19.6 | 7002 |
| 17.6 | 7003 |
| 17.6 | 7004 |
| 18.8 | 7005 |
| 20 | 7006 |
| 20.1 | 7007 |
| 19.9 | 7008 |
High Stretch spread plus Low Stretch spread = 14.3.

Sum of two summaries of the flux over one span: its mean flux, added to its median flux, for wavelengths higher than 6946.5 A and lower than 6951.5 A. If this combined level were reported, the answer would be 39.6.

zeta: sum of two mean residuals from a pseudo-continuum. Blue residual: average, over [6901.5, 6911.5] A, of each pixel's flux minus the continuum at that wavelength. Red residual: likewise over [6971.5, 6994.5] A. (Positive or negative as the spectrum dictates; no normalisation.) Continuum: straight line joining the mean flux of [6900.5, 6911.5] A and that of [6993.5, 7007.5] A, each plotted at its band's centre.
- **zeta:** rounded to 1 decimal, -2.2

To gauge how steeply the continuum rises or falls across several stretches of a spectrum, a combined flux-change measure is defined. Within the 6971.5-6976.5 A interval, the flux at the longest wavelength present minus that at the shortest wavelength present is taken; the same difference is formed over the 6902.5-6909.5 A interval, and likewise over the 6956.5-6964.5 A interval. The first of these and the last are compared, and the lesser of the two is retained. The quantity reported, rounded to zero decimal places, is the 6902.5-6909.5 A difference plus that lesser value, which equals -1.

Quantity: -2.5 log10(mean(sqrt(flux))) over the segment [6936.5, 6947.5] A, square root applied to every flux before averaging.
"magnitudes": -1.64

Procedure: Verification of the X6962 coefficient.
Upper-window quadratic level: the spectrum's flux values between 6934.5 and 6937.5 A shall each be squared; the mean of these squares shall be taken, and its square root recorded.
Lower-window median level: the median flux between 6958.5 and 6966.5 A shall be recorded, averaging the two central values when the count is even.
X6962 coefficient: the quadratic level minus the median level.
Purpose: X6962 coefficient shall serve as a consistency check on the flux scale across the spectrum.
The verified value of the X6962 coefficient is -2.6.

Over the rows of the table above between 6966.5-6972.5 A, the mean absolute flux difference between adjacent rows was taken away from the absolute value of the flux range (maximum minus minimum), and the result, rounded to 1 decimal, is 1.2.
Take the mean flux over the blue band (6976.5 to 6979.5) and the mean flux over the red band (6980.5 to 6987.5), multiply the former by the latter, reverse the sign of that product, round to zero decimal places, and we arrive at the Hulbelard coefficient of -388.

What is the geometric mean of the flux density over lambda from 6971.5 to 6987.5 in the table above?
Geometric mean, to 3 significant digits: 19.4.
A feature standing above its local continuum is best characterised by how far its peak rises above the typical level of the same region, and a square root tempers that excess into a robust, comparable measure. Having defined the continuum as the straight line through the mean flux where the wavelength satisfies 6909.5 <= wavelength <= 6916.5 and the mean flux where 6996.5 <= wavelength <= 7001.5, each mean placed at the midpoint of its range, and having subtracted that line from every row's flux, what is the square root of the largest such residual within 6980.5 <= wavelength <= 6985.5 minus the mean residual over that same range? 0.85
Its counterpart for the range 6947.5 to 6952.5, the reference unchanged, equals 1.46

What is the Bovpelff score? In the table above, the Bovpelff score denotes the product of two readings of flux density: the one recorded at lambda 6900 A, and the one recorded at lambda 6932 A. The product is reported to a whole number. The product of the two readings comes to 399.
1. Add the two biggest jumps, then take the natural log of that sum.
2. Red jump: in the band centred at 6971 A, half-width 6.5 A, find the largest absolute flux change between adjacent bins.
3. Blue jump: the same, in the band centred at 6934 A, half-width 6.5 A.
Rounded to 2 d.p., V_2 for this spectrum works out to 1.31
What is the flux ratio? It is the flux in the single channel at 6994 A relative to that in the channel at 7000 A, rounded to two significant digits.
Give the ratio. 0.95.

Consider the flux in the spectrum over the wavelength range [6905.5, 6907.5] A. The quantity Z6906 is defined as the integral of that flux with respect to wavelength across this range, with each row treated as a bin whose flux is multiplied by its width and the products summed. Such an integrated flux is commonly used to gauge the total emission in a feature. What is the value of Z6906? 46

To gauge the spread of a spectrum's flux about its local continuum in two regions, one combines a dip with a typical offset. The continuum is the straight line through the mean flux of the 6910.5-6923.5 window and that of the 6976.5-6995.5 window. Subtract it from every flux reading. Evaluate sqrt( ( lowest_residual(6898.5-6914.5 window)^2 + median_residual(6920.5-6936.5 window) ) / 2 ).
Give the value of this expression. 2.1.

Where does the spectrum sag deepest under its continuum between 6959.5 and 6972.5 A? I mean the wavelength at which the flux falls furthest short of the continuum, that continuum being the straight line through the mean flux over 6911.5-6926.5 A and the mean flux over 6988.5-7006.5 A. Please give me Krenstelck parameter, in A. 6968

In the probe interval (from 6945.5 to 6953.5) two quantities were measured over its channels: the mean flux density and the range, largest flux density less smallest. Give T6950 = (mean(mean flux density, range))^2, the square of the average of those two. 140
